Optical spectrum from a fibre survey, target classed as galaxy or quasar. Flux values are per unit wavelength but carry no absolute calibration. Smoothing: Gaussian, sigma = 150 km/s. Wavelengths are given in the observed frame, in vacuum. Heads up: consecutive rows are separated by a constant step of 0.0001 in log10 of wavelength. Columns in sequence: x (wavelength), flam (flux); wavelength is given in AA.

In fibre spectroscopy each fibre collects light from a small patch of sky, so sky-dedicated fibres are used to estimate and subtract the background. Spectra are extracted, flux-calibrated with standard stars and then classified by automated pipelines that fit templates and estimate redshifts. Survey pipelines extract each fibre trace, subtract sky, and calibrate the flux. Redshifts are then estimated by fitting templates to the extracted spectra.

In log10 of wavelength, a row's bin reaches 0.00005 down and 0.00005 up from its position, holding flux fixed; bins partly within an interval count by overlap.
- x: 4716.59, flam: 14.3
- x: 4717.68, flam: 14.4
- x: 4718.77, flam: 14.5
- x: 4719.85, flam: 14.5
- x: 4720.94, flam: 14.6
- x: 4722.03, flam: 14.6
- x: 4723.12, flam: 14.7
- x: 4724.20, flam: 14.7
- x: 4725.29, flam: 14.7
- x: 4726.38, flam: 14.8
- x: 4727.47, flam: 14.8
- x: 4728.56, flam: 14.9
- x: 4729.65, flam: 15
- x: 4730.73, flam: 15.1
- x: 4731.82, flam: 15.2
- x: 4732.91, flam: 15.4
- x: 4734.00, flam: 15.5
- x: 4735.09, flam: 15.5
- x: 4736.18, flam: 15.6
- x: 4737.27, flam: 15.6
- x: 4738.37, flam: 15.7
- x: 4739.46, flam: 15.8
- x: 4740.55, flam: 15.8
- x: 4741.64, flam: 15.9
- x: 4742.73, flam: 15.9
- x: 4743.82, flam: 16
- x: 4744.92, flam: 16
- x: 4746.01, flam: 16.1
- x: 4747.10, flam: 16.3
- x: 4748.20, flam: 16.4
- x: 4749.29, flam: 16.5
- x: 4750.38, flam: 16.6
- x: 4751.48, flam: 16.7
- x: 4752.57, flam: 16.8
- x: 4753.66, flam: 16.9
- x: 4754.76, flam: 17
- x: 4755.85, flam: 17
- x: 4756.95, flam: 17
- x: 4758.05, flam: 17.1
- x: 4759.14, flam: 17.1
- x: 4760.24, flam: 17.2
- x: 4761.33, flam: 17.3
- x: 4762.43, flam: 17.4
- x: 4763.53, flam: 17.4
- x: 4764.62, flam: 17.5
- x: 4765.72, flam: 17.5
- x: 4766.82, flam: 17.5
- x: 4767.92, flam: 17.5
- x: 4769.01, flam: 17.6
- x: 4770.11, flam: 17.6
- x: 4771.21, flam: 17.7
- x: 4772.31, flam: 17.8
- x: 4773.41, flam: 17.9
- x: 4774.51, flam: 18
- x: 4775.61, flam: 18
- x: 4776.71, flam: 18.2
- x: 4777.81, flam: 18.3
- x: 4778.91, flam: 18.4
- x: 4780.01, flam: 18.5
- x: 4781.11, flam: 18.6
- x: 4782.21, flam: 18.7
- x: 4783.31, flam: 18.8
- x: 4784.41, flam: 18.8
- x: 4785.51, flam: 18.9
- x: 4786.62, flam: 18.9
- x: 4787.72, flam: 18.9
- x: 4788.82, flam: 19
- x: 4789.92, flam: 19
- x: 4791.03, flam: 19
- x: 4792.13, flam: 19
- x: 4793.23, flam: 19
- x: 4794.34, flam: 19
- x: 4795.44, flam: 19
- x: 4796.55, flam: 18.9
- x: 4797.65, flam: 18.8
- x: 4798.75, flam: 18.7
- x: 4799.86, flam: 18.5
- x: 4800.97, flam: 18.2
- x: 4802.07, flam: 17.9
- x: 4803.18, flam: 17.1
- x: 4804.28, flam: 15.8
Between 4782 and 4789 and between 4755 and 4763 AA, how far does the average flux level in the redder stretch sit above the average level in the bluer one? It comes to 1.7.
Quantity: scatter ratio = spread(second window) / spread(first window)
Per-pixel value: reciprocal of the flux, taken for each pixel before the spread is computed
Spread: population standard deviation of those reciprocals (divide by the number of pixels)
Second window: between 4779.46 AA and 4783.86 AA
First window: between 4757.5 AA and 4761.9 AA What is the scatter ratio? 1.1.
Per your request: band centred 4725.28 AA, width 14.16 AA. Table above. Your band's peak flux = 15.2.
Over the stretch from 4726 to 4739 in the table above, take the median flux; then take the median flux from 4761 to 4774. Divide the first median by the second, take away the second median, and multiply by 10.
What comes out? -166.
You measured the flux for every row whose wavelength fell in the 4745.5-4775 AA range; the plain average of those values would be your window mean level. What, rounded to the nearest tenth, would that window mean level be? 17.2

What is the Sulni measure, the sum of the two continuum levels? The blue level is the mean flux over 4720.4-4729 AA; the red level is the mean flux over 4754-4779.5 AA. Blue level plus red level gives 32.3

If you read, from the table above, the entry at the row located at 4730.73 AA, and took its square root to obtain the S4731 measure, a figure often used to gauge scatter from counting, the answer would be 3.89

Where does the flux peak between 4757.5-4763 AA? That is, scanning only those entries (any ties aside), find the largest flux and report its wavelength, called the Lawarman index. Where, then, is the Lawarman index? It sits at 4762.43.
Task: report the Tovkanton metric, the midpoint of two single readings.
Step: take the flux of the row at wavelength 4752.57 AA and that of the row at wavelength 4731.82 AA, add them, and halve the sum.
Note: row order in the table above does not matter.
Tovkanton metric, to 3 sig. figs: 16.0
